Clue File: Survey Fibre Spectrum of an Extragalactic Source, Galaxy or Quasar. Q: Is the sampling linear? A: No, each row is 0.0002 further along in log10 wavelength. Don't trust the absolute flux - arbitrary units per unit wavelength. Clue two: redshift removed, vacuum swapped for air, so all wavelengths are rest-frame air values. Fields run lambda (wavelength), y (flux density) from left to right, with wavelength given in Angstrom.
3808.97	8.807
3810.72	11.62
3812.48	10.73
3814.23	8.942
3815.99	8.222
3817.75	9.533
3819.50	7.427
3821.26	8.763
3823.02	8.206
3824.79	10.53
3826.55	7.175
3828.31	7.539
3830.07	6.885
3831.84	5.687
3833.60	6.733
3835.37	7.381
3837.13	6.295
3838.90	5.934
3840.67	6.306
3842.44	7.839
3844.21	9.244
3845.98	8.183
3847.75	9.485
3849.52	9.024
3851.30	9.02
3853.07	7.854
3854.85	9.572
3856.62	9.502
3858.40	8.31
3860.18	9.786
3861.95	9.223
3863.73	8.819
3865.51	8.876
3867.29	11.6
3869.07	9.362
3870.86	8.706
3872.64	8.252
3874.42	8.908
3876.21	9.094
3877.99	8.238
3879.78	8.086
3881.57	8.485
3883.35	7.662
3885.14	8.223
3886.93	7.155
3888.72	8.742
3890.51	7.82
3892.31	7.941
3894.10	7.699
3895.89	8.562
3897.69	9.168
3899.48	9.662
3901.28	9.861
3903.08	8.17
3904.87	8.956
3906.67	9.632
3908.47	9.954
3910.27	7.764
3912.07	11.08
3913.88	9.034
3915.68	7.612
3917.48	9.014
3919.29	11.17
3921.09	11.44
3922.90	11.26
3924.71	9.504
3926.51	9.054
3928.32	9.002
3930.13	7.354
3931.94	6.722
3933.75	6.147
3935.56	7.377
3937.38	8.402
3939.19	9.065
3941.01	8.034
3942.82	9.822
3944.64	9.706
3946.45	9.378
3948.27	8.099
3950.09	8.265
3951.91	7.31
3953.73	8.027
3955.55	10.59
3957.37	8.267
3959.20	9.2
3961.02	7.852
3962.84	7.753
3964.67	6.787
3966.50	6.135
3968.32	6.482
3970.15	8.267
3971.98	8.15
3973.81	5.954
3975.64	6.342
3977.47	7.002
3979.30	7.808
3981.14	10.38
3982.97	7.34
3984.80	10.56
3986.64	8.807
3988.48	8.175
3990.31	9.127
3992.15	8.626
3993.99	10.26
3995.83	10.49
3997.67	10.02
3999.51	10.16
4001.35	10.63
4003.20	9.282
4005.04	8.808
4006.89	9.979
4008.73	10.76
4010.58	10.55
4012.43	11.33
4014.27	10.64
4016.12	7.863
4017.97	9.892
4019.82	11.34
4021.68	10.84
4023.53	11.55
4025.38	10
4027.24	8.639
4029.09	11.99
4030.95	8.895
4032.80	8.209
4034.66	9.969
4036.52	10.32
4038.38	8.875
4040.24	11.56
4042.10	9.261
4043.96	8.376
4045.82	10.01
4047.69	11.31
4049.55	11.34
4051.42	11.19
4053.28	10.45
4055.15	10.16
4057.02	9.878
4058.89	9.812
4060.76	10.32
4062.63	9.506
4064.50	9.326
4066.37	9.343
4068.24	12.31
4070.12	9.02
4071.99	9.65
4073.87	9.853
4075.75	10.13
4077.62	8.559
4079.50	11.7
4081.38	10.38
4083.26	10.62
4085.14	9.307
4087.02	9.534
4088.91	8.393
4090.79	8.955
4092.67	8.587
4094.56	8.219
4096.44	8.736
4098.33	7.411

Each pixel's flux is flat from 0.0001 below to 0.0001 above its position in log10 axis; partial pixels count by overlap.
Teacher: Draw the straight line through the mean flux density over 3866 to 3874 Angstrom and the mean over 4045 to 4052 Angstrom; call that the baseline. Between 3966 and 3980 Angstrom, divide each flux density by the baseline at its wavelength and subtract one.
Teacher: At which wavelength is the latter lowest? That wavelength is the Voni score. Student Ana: 3973.81 Angstrom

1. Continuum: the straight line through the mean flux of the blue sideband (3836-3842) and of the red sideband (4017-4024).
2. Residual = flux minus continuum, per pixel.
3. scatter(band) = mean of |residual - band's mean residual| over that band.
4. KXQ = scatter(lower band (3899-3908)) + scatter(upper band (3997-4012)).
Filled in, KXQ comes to 1.09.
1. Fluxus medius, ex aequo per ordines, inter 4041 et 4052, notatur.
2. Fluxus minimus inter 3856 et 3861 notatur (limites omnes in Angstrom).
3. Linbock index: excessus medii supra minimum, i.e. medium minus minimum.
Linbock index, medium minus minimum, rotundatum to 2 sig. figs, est 1.9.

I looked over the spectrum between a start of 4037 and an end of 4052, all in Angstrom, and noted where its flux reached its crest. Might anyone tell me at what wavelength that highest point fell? 4040.24 Angstrom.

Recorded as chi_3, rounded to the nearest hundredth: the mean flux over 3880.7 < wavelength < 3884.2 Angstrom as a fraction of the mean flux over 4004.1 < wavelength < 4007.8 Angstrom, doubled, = 1.72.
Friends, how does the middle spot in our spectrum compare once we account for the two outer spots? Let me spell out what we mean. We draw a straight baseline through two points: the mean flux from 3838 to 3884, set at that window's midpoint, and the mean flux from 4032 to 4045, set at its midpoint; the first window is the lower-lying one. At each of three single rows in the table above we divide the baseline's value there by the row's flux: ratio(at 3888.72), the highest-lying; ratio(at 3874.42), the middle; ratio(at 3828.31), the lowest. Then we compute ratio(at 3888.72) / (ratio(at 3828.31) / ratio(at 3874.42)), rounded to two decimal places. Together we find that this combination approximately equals 0.87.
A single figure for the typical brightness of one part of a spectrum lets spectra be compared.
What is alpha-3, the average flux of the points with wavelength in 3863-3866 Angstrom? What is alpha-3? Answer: 8.8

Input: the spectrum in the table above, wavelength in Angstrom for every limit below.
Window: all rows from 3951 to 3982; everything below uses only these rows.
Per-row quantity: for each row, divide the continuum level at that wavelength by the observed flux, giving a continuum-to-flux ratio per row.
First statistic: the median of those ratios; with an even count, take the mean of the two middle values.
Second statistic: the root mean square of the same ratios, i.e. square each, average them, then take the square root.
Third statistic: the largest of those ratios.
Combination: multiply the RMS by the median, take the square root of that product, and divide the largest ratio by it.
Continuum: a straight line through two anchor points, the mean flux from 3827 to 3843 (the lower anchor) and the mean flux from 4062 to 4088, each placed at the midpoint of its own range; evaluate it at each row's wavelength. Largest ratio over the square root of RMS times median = 1.30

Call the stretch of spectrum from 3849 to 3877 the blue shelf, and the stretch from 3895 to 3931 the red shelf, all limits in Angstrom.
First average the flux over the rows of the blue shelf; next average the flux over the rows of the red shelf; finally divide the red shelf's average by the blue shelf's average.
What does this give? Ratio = 1.03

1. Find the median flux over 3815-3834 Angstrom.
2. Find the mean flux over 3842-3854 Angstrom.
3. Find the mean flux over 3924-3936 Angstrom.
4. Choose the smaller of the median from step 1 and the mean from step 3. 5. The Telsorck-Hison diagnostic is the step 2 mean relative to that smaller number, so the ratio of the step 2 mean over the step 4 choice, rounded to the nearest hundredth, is 1.15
